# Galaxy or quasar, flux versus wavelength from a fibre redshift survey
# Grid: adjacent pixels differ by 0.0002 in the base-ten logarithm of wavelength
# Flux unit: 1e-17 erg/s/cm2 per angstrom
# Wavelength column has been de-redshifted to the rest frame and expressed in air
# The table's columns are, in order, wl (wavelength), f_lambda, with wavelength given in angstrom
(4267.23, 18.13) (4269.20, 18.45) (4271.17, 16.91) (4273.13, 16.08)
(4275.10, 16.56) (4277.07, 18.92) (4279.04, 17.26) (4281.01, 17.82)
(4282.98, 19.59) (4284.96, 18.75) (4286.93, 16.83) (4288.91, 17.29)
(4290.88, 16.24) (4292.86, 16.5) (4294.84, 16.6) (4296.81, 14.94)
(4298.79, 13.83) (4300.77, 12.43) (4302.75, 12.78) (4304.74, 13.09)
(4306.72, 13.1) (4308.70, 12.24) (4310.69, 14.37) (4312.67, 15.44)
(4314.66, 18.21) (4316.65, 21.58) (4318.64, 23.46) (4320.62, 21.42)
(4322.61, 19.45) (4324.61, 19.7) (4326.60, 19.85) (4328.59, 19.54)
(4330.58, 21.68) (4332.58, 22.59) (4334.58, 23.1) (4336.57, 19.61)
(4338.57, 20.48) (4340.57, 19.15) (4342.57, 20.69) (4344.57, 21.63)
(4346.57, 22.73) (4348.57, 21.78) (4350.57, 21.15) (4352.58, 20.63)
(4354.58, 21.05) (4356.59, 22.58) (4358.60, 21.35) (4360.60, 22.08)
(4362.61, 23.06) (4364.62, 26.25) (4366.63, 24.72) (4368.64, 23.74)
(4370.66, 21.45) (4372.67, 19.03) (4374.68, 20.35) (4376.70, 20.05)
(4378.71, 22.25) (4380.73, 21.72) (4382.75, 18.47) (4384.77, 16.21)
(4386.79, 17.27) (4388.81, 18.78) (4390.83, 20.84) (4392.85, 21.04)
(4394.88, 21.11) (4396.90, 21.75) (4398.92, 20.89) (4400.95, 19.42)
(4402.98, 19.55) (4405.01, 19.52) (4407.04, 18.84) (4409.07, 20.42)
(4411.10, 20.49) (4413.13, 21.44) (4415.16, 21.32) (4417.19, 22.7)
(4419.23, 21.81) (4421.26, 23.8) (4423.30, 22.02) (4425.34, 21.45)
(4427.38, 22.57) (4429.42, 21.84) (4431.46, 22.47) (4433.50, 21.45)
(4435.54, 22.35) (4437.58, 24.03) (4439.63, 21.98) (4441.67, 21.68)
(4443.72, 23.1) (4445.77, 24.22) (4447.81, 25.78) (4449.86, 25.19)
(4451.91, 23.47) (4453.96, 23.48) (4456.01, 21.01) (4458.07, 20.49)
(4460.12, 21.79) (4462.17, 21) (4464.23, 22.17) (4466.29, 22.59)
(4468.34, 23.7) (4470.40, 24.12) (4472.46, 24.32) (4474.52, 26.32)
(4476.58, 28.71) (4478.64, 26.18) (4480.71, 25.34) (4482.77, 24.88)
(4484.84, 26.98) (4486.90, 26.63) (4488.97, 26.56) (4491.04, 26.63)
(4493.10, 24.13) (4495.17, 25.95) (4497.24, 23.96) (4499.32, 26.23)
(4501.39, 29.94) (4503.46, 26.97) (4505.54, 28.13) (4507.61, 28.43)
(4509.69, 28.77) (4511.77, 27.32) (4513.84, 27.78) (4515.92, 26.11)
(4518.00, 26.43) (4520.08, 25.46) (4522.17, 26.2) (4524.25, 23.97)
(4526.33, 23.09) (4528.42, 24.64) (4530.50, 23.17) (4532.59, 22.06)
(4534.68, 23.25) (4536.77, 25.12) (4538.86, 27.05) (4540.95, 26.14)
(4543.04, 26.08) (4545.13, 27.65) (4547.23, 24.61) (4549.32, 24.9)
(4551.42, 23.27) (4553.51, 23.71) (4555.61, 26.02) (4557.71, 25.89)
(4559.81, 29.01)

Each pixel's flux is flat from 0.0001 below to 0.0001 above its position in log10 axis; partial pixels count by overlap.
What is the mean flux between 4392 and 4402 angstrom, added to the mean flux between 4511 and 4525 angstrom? 47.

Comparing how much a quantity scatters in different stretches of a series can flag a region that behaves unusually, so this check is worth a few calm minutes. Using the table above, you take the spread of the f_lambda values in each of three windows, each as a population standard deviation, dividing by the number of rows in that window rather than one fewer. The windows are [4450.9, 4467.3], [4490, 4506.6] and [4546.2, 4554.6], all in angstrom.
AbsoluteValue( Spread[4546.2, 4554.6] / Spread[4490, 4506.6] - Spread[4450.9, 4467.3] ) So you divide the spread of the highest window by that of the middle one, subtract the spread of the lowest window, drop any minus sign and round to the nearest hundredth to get 0.70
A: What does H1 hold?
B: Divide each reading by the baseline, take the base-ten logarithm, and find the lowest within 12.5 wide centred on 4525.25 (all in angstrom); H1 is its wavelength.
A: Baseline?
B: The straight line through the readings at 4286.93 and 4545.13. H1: 4530.50 angstrom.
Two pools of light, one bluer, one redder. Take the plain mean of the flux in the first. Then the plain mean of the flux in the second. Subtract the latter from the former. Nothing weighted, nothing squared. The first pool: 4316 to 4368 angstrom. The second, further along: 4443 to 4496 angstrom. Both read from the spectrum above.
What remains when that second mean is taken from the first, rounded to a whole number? -3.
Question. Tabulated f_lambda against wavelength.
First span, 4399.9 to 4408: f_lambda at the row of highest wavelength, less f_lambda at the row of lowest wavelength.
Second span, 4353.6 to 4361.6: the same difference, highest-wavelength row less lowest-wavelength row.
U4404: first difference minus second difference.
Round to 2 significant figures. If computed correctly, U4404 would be -1.6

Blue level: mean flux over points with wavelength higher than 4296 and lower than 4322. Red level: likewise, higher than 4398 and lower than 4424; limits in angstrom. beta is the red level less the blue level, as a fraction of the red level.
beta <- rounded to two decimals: 0.24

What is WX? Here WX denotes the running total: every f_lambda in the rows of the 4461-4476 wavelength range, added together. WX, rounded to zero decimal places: 164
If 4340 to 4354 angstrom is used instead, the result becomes 148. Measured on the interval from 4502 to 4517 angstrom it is 194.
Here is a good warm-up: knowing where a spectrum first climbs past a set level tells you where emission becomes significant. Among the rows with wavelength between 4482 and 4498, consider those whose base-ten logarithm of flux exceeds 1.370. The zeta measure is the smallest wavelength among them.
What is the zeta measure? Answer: 4482.77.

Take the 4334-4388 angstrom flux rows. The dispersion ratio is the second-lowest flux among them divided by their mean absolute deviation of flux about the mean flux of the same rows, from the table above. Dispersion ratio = 11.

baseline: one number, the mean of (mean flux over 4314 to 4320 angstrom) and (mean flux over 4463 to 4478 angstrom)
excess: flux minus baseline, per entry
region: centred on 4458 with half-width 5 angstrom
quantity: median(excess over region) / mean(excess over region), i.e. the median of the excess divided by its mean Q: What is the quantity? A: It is 1.4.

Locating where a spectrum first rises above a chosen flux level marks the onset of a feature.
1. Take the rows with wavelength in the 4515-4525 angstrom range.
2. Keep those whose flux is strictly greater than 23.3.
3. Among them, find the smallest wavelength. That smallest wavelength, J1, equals 4515.92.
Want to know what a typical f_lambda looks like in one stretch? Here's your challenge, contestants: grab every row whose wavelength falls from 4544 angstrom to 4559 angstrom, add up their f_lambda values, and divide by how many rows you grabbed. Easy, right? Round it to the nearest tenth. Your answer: 25.2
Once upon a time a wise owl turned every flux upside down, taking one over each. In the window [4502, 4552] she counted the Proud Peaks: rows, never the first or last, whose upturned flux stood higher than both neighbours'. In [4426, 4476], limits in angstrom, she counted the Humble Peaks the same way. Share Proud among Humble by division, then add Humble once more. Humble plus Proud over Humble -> 7.2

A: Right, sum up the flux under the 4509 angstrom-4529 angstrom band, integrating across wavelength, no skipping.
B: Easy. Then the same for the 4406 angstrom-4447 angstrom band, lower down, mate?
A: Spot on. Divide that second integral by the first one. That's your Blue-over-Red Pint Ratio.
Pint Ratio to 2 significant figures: 1.7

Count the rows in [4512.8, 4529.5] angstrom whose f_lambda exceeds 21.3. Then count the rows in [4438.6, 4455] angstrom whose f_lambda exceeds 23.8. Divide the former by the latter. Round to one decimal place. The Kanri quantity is 2.7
